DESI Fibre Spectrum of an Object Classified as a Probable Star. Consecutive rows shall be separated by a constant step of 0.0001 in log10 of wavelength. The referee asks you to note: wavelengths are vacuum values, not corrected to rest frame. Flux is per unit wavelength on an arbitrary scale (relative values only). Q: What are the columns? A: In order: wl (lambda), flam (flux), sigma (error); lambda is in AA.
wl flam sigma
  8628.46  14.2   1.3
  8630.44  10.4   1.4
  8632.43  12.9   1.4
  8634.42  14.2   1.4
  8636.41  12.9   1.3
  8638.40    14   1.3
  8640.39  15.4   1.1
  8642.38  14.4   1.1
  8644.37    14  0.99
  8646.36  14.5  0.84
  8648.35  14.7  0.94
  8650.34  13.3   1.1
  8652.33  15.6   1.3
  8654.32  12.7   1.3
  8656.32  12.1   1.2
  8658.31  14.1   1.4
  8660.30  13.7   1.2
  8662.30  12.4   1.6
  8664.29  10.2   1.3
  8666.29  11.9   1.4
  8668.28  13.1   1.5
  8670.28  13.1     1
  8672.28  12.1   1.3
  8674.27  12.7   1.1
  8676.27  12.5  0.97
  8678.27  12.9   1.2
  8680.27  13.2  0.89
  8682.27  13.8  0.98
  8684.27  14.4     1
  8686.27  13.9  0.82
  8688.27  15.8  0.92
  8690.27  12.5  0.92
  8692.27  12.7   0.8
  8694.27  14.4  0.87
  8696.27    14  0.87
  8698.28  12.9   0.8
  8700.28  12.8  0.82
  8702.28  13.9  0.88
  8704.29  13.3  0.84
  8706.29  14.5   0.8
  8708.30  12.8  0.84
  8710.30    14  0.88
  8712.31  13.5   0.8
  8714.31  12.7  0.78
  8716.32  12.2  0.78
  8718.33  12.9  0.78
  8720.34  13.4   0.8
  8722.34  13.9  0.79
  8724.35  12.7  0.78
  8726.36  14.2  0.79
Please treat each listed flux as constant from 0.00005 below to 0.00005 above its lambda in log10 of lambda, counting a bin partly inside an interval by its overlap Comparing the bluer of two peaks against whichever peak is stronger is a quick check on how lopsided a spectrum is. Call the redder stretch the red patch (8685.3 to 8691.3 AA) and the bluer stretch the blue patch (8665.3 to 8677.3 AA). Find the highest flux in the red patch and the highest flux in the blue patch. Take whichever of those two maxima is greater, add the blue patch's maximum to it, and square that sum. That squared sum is 835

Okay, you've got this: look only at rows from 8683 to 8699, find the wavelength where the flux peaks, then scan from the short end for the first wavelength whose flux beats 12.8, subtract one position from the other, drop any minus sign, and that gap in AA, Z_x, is 4.0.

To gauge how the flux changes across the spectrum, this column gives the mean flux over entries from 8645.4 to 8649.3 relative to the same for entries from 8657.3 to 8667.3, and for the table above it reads 1.17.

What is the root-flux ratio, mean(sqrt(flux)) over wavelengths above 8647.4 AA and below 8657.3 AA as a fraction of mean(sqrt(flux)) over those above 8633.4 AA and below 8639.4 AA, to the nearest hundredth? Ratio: 1.00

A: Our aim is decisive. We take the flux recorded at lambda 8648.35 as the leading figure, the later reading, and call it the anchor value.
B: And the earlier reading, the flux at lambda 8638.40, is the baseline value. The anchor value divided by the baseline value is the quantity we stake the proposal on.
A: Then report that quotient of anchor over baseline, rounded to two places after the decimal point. 1.05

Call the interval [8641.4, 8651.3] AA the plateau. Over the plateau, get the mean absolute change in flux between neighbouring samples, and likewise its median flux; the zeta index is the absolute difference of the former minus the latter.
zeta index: 13.8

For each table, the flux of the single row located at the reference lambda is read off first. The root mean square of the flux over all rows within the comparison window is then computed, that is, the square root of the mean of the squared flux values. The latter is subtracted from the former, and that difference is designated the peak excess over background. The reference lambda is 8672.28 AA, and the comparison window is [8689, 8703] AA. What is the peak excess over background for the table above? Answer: -1.2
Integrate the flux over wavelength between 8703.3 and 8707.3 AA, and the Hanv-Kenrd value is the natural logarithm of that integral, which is 4.02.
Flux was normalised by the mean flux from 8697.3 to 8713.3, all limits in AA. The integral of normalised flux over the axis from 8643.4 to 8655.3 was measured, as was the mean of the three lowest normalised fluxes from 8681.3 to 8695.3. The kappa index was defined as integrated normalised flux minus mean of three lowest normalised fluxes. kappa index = 12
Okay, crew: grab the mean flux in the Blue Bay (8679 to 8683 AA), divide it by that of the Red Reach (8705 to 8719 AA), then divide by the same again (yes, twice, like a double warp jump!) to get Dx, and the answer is 0.077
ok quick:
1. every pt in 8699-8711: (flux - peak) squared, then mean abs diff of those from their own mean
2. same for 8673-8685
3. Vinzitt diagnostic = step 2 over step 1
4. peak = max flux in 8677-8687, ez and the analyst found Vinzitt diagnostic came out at 1.2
